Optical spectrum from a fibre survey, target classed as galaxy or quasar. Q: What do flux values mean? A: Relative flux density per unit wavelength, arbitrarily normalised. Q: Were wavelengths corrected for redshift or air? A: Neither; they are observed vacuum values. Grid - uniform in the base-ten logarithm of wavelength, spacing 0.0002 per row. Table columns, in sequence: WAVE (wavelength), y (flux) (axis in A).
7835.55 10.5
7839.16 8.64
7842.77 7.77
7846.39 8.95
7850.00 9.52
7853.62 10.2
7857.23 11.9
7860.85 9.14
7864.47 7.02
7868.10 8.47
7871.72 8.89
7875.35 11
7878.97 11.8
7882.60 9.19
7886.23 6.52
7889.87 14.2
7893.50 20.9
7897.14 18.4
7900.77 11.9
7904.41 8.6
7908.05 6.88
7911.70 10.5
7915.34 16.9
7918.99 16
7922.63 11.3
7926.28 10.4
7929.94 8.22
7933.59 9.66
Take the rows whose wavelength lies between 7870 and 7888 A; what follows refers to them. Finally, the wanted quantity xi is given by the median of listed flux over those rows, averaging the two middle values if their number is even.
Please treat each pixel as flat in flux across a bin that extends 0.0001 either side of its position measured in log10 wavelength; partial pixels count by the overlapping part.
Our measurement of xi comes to 9.2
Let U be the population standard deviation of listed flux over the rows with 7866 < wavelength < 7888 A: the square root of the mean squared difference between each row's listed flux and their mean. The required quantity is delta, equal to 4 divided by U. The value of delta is 2.3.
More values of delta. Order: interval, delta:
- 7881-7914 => 0.8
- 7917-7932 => 1.4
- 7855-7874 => 2.5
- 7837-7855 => 4.9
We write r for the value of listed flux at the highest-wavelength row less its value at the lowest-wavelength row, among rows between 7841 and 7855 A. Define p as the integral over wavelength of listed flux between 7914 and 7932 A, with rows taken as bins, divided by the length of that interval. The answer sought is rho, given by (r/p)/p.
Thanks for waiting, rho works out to 0.016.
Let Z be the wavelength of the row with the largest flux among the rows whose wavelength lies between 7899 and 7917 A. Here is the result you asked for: 7915.34 A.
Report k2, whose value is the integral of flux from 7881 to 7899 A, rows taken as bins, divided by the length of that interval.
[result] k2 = 14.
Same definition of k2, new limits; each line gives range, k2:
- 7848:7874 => 9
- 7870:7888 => 9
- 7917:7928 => 13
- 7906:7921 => 12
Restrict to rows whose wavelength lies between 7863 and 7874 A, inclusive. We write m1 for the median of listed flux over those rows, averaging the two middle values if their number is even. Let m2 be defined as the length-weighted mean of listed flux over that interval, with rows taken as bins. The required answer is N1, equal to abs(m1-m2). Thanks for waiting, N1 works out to 0.19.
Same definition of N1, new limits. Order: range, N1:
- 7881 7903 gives 0.42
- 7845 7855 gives 0.03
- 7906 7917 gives 0.79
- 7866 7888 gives 0.25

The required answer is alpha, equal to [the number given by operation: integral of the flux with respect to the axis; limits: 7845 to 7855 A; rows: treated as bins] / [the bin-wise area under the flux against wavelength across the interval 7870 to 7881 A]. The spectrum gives 0.8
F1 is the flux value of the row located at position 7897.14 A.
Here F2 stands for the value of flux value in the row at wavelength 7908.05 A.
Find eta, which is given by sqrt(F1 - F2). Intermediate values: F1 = 18.4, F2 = 6.88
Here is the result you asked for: 3.4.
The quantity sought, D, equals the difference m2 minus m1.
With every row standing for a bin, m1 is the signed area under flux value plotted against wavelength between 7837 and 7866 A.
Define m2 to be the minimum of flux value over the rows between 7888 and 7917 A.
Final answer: -259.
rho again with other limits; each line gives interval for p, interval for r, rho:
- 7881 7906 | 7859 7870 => -0.004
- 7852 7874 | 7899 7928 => -0.017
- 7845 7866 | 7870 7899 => 0.105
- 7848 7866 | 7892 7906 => -0.134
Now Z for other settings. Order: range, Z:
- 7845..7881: 7857.23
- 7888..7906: 7893.50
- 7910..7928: 7915.34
